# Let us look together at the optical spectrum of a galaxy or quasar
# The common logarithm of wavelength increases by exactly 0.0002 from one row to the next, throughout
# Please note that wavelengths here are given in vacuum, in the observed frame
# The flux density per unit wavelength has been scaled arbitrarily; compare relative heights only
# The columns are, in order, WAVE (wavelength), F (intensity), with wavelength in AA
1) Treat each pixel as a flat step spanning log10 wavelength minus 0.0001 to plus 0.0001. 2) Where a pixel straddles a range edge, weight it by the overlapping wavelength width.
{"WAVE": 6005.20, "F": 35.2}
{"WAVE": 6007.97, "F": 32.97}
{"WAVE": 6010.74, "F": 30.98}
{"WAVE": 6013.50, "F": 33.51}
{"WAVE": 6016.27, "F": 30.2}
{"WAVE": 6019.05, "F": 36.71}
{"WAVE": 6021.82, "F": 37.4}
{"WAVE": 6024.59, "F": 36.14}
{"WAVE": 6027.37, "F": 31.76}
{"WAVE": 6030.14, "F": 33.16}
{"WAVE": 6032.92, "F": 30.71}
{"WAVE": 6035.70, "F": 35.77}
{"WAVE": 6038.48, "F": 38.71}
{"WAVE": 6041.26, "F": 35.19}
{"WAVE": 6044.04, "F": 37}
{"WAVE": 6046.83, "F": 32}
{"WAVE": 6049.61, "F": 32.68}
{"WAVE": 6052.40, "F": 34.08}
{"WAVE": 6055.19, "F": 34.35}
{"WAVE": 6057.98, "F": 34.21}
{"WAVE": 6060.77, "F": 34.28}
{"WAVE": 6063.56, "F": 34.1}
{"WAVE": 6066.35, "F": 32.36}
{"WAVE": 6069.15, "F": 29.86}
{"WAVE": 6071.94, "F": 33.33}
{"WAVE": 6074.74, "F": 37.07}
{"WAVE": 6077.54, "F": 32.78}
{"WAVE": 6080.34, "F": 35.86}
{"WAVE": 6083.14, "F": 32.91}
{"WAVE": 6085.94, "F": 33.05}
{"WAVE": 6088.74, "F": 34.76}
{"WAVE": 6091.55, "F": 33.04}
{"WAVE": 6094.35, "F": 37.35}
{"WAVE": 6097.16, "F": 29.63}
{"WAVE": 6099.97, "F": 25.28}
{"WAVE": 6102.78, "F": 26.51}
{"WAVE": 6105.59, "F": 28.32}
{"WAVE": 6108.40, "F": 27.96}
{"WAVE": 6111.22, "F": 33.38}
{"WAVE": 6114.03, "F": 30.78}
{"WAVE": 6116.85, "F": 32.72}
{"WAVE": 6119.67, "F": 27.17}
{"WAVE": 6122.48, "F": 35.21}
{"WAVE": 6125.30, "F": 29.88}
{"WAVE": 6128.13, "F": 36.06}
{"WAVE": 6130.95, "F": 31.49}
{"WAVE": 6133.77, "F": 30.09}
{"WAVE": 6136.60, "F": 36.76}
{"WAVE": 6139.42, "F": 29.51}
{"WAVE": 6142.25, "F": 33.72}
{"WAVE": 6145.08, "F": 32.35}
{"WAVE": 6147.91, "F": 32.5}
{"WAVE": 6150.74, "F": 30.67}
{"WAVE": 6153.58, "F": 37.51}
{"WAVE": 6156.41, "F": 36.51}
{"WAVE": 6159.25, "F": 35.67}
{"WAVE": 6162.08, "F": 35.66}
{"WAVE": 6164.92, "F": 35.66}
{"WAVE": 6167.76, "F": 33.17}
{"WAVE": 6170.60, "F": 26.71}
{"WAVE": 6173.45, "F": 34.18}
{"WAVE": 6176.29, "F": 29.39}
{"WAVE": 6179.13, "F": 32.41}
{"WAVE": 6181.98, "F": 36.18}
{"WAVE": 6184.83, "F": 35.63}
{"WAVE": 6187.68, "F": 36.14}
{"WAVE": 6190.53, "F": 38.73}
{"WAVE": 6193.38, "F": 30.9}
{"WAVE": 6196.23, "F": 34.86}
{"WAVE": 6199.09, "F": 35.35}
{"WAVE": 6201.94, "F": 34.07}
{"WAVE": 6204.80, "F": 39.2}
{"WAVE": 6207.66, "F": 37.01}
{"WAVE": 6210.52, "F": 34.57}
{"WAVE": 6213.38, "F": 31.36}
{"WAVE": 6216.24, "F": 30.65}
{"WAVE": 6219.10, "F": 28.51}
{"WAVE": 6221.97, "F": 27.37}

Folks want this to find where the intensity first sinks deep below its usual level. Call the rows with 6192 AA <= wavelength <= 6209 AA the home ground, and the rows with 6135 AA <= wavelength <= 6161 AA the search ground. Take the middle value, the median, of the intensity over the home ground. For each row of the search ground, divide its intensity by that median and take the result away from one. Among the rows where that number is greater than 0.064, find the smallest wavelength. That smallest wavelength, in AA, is 6139.42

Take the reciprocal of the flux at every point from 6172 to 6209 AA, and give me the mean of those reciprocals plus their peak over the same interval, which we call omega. 0.063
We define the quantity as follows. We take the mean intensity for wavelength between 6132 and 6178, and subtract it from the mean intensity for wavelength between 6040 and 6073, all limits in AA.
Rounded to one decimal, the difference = 0.5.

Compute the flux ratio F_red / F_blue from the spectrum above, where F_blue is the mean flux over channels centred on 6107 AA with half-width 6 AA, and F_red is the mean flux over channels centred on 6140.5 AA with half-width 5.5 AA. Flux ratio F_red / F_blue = 1.14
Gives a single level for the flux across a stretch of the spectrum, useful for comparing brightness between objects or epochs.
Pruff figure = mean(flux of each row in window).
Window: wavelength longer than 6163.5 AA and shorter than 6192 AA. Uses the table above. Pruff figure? 33.8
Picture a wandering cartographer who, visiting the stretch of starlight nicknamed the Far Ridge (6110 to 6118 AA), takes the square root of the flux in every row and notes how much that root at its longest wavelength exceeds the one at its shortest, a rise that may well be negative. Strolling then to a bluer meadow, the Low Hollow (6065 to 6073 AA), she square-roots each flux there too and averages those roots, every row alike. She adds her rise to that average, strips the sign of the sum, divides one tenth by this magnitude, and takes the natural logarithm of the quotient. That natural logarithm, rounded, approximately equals -4.02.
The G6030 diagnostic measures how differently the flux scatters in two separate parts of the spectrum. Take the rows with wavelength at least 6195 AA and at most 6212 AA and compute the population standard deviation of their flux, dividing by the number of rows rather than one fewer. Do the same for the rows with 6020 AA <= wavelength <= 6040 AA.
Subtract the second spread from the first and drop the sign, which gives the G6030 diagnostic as 1.0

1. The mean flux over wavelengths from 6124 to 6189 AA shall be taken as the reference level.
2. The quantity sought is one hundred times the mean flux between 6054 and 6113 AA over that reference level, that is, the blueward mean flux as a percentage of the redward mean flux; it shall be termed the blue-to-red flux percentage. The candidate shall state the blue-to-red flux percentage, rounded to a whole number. 97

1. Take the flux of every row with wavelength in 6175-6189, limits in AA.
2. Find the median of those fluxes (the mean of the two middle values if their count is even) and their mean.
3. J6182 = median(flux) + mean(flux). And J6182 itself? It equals 69.6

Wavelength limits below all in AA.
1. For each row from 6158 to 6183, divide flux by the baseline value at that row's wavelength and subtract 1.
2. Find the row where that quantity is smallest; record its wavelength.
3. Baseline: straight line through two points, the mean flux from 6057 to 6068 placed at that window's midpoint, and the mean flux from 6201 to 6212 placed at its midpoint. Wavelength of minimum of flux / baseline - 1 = 6170.60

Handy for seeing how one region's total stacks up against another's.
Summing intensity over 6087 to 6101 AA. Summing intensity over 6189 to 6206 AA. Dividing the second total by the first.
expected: 1.3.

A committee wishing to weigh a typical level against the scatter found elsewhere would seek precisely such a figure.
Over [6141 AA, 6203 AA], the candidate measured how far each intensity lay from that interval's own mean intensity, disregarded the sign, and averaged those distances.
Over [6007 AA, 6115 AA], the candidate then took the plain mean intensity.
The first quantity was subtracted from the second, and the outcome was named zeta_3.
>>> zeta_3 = 30.9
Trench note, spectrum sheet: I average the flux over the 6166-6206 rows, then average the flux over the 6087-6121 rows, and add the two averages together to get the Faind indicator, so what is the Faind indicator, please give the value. 65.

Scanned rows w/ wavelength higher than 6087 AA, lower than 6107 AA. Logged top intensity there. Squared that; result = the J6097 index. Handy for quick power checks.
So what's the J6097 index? 1395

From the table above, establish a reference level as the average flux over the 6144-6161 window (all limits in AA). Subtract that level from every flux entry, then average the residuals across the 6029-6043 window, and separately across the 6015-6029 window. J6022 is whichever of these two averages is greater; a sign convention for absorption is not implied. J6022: 0.5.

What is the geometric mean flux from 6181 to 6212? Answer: 35.6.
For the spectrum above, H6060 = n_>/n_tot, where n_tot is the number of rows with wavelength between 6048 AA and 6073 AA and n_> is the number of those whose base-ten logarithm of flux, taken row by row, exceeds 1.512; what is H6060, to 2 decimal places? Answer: 0.78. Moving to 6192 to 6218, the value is 0.67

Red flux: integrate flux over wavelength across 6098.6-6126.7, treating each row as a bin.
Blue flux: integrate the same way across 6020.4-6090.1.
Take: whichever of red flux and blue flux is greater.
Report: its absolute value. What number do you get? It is 2380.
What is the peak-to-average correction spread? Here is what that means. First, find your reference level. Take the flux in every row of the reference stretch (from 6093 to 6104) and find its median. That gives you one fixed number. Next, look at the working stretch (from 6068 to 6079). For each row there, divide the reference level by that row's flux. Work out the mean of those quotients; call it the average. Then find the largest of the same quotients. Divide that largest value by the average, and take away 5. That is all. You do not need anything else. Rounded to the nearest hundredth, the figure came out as -3.89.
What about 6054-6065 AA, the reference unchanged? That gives -4.00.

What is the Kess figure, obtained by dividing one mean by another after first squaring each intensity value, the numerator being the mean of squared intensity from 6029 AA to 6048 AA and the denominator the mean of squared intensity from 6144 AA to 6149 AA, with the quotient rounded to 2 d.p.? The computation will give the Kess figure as 1.15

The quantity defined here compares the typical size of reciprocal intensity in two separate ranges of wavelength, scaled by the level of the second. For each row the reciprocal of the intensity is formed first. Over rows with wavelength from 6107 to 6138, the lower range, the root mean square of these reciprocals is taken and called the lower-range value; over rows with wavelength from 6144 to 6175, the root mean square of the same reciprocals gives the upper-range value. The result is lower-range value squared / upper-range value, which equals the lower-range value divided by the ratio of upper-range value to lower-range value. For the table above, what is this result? 0.033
